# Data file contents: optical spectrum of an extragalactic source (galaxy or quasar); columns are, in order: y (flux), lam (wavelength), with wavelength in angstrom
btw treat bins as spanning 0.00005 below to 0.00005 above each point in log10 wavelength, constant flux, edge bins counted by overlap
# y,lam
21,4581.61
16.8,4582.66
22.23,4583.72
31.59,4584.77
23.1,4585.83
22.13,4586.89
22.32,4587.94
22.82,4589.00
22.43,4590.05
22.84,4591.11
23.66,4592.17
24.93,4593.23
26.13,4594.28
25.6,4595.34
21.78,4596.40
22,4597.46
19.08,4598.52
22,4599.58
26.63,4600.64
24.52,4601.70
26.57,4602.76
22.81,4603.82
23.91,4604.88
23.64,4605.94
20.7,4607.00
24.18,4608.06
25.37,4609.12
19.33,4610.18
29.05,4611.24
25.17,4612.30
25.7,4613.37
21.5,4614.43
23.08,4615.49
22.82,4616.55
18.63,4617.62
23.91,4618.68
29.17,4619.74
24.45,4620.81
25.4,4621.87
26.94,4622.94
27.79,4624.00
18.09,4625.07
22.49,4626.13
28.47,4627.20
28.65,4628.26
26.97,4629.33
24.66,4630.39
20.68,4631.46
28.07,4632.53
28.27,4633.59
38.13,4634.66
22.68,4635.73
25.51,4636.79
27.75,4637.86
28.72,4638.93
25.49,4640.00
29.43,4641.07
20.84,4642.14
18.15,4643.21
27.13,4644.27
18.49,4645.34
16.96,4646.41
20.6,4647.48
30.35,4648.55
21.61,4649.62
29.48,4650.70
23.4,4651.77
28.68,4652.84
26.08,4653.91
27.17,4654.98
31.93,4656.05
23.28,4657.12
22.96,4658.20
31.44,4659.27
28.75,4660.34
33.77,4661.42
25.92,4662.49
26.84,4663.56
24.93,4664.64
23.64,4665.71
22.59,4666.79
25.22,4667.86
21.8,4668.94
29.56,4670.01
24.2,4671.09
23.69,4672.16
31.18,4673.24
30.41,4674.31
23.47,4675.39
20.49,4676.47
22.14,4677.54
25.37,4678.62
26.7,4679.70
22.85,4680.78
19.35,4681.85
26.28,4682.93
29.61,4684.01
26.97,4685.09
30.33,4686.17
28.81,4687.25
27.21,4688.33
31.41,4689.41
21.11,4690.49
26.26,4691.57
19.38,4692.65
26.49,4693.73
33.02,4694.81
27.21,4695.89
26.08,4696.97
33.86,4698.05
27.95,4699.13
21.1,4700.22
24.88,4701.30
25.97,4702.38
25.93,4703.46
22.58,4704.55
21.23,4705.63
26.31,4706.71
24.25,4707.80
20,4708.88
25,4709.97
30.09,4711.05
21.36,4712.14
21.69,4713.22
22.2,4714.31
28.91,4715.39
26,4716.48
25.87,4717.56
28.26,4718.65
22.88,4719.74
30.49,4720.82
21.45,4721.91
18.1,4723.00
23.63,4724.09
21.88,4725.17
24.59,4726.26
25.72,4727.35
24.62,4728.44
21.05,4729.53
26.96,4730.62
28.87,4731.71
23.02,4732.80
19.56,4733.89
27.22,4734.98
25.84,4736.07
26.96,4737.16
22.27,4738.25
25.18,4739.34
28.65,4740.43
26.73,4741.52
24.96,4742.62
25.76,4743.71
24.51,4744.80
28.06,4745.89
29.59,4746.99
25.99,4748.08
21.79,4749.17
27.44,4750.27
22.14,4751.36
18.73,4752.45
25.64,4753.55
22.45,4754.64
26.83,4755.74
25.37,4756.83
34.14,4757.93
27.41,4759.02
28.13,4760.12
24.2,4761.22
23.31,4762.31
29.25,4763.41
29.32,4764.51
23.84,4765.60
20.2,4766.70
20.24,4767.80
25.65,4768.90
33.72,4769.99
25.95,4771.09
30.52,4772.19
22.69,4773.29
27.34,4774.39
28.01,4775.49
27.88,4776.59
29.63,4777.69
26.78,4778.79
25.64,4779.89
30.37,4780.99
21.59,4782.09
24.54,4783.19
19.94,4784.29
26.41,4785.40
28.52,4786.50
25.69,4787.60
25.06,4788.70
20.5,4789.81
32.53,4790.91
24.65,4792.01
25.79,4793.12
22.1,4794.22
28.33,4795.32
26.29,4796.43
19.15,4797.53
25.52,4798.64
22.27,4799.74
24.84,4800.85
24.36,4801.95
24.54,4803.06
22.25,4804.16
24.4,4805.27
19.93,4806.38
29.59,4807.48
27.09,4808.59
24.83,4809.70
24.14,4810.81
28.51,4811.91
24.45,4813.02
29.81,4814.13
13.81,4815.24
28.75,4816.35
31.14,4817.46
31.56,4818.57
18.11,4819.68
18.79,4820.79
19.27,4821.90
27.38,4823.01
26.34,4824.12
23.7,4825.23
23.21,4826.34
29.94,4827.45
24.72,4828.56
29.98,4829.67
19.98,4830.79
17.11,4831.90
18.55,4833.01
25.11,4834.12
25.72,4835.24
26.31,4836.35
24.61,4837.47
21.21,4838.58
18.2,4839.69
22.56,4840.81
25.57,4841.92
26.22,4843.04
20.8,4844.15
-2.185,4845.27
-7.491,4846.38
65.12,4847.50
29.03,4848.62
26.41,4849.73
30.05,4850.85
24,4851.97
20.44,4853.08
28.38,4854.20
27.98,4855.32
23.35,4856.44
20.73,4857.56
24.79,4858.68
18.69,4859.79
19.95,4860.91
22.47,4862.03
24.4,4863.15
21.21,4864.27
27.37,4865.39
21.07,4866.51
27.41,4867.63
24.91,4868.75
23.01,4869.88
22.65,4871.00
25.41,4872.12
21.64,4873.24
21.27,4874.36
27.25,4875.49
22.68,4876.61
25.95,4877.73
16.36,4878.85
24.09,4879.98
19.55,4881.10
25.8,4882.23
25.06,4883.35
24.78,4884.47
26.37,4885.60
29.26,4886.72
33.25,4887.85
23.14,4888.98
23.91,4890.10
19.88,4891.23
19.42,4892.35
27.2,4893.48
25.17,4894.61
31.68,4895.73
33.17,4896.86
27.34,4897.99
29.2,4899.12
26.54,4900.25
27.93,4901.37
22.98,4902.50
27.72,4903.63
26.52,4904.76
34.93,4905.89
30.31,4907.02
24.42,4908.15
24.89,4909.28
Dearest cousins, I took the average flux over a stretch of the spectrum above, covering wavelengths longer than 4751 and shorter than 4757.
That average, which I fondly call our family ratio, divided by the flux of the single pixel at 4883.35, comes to 0.94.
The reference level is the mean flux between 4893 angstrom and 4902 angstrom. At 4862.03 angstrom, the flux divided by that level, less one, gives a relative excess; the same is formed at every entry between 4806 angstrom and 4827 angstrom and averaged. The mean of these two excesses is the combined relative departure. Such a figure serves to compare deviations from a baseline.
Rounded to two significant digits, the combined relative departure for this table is -0.17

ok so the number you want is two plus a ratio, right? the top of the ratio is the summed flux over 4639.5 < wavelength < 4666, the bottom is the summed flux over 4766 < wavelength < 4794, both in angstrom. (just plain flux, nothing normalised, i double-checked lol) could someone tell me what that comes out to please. 2.98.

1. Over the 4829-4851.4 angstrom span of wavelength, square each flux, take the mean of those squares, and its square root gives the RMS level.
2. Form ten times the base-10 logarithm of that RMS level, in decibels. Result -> 14.3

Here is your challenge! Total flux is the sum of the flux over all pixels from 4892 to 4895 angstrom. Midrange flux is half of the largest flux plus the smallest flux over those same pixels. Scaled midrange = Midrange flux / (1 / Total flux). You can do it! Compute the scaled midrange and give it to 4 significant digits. 1673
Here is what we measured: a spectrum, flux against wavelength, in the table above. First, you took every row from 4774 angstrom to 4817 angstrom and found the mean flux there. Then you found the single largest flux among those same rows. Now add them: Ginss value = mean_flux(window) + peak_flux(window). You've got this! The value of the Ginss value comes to 57.8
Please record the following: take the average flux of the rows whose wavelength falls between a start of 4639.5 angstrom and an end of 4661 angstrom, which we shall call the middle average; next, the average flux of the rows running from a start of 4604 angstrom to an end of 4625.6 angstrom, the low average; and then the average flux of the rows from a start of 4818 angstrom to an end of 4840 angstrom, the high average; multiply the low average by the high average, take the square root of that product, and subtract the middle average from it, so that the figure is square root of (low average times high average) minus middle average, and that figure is -1.4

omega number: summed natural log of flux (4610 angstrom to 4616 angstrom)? 19.0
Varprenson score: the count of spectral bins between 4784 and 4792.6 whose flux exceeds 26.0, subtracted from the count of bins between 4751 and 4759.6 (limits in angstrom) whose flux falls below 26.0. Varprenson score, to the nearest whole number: 2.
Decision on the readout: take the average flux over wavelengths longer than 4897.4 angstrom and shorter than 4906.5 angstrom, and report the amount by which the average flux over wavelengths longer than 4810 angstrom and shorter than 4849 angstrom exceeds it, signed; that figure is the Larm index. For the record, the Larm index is -4.2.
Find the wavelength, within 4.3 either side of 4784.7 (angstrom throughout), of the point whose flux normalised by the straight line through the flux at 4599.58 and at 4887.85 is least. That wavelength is 4784.29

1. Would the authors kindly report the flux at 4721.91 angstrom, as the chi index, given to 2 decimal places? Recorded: 21.45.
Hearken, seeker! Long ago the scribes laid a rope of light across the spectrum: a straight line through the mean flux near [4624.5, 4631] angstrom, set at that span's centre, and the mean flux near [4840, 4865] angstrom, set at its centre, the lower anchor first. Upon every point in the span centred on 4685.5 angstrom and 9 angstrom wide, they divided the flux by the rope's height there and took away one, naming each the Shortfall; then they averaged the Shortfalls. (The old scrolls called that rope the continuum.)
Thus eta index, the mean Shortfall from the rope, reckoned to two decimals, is 0.12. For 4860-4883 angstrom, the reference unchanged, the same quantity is 0.00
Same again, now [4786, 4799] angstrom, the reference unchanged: 0.07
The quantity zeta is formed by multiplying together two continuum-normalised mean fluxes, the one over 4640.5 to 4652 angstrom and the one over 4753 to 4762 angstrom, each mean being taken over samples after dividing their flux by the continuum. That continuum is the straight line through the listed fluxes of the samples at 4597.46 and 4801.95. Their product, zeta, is 1.16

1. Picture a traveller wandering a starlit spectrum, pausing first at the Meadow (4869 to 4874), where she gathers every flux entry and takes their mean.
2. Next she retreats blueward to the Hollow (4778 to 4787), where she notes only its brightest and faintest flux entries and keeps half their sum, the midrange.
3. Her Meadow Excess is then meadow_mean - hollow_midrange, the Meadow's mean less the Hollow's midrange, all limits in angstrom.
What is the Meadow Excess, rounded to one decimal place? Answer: -2.0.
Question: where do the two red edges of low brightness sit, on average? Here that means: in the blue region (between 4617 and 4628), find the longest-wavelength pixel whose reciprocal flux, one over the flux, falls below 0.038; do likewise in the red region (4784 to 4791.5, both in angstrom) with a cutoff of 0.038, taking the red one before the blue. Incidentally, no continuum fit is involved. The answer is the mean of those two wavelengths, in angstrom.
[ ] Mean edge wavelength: 4709.1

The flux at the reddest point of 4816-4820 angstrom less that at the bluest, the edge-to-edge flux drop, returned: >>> -11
